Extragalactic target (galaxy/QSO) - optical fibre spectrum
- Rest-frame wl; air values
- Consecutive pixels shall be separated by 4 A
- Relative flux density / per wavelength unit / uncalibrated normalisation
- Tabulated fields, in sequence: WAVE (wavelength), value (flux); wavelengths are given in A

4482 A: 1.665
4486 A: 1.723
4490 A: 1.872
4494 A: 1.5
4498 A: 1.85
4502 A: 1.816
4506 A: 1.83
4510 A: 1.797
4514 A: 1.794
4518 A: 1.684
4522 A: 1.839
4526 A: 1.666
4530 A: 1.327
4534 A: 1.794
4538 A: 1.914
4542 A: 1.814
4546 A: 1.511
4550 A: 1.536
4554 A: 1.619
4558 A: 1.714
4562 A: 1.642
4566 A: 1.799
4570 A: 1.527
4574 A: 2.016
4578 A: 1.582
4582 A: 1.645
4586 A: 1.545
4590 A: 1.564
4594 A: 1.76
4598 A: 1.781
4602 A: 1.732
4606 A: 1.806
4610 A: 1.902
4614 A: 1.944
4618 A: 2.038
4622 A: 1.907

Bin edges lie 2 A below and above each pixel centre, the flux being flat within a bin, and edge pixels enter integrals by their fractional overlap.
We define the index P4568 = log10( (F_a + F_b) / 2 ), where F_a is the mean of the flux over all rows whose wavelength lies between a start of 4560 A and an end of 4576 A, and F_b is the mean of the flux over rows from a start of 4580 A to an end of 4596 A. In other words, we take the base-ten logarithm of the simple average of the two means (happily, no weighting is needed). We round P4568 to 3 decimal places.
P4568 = 0.227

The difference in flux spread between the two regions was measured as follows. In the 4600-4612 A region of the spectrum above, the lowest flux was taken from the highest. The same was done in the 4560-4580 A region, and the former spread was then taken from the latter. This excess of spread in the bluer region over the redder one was 0.32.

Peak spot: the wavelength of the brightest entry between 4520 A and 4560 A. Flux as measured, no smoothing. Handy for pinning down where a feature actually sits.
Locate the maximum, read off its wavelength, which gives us 4538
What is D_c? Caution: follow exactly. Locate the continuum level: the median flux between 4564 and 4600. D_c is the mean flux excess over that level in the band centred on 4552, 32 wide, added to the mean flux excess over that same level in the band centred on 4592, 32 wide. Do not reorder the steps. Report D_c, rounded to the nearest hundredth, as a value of 0.08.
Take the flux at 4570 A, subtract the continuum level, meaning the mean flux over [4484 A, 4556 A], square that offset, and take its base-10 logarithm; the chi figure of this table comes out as -1.4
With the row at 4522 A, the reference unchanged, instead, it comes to -1.8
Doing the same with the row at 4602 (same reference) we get -3.6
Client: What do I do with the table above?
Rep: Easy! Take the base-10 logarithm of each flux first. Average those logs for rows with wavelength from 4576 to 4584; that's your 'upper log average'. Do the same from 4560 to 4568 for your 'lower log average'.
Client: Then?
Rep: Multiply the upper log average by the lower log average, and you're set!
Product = 0.0488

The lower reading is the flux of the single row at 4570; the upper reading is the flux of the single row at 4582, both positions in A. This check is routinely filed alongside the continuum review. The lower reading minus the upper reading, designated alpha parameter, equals -0.12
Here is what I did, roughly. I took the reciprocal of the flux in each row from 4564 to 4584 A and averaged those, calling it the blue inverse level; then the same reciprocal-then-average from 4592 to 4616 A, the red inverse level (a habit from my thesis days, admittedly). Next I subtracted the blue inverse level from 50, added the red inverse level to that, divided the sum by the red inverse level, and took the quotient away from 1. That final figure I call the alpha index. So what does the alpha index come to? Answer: -90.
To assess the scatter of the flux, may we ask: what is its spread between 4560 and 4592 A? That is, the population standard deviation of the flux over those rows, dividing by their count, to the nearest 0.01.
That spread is 0.16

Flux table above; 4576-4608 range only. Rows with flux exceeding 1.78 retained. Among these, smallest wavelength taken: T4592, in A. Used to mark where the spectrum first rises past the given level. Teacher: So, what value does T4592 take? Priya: 4598 A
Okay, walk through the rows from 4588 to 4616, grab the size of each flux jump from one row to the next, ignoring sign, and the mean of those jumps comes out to 0.080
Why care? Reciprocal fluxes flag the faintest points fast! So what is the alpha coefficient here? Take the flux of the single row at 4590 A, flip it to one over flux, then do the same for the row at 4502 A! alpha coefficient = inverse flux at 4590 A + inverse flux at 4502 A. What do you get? 1.19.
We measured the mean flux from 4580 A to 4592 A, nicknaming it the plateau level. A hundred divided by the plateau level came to 63.1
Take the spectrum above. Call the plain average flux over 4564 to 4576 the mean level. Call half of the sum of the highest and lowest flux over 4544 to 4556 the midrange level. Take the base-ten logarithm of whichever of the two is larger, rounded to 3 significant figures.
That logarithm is 0.251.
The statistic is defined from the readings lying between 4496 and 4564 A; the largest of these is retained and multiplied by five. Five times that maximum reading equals 9.6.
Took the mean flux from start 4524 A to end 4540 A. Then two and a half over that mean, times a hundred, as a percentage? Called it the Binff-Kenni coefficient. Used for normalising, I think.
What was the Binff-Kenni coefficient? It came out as 149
